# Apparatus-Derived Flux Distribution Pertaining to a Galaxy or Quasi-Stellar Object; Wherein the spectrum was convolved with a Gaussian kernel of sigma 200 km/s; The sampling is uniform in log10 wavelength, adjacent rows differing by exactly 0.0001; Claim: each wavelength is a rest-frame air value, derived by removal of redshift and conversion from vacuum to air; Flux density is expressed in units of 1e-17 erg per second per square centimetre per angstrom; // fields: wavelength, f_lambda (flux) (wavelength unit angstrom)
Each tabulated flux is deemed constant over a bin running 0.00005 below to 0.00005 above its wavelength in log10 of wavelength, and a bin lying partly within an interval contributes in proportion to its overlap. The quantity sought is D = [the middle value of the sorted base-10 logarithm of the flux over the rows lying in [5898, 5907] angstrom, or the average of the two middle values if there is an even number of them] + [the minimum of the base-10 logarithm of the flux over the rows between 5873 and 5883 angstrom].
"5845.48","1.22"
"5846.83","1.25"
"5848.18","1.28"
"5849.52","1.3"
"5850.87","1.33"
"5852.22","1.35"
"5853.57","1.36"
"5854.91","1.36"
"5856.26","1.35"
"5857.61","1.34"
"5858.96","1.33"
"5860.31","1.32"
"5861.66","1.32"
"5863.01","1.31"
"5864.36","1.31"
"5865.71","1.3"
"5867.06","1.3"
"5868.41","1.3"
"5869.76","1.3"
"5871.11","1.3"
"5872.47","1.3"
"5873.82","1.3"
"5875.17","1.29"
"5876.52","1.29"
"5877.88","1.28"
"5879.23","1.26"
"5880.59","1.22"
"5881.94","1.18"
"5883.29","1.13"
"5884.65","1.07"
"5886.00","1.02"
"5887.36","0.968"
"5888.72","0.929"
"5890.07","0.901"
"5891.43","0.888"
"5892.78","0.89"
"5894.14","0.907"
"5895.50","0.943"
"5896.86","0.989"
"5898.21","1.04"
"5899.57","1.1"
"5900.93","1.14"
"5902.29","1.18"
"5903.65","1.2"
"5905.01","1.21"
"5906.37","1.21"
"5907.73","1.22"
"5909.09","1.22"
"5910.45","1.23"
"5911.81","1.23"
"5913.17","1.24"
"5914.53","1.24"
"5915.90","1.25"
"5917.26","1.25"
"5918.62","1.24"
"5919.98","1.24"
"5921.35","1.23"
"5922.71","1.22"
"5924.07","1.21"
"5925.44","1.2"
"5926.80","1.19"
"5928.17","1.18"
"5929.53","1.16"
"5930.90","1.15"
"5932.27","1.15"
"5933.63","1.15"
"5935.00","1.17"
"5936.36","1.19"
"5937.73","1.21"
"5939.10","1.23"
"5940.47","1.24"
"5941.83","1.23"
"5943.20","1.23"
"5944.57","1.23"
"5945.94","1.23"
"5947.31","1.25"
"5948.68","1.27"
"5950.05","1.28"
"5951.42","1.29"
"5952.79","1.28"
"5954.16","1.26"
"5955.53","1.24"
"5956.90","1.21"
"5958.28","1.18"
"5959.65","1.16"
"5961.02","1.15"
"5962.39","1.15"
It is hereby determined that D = 0.144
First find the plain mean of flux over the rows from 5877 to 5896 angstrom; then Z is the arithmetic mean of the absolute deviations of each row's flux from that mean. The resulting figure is 0.127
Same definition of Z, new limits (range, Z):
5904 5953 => 0.027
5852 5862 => 0.014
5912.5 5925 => 0.010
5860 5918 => 0.117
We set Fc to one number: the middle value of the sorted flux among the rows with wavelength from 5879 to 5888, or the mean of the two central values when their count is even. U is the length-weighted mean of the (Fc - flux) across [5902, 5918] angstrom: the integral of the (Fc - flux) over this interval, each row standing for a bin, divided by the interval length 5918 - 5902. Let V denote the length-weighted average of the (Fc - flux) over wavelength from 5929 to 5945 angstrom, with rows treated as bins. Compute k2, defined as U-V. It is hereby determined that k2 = 0.0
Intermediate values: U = -0.09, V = -0.06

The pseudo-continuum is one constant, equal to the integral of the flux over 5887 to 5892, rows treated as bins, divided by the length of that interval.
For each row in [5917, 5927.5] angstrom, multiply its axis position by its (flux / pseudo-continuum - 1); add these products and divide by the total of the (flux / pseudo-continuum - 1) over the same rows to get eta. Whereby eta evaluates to 5921.8 angstrom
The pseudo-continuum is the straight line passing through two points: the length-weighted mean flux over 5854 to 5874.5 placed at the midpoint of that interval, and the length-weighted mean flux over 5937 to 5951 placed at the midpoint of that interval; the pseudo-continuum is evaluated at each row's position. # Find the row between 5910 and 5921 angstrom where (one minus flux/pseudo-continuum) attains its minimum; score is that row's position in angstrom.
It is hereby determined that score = 5917.26 angstrom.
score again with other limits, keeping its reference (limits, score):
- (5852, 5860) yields 5854.91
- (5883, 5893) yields 5883.29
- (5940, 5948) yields 5947.31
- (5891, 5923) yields 5917.26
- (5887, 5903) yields 5902.29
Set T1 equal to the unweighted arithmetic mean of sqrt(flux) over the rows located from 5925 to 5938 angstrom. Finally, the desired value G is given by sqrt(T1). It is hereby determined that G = 1.041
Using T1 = 1.084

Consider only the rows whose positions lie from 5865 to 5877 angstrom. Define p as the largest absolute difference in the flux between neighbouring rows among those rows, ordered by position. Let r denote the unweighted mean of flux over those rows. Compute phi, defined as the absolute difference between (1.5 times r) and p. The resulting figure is 1.94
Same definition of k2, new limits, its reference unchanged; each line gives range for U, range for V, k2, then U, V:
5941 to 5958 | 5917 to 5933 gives 0.0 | -0.12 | -0.07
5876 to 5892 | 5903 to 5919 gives 0.1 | 0.04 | -0.10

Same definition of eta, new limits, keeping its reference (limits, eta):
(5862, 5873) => 5867.7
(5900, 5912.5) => 5906.7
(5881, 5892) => 5883.3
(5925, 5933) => 5928.7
